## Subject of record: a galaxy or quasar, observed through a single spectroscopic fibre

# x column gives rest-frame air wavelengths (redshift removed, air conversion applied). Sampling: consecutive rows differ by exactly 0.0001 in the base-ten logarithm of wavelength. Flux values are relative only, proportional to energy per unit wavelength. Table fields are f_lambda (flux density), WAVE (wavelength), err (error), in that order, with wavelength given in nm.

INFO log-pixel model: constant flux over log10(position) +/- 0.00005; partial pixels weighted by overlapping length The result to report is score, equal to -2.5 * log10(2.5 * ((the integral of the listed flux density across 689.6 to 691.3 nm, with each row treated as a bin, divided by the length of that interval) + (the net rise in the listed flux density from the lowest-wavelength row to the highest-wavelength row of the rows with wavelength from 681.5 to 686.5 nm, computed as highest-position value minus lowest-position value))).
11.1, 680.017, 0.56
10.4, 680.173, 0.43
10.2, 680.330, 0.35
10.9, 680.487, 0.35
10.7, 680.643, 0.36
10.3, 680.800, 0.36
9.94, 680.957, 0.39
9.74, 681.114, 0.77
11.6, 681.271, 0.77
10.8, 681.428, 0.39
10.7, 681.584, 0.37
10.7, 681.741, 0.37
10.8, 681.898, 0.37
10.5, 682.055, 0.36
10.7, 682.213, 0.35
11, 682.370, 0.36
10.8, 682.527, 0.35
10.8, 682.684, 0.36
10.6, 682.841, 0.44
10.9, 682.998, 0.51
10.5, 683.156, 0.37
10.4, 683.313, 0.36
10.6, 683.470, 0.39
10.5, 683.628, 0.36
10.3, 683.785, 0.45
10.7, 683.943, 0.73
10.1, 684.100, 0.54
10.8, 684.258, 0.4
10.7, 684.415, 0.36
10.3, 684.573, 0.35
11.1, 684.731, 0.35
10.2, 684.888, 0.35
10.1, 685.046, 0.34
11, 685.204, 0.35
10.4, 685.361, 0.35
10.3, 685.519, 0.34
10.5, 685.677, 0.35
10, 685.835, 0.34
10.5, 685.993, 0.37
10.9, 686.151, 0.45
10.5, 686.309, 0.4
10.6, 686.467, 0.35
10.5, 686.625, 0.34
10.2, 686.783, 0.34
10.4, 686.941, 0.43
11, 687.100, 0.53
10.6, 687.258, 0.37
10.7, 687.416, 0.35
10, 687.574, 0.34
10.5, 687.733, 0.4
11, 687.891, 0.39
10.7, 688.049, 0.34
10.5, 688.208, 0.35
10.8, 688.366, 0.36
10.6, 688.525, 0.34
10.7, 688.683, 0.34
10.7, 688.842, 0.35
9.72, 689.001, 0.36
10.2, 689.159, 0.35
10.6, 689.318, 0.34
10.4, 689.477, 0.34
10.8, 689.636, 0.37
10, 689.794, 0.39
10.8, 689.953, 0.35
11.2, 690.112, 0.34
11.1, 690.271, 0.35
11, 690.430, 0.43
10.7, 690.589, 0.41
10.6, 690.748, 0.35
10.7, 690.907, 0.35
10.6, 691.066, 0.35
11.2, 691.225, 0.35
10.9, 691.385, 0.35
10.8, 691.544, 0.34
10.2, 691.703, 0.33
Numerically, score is -3.57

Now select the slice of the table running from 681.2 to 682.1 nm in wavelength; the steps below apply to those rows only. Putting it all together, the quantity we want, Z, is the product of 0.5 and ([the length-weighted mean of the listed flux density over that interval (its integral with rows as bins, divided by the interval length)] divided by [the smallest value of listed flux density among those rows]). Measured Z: 0.517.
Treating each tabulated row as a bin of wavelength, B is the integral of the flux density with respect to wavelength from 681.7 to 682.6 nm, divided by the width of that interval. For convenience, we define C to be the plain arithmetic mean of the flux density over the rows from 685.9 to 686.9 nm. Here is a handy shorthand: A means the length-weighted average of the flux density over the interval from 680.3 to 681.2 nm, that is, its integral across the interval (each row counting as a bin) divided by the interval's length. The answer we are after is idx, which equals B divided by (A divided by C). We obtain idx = 10.98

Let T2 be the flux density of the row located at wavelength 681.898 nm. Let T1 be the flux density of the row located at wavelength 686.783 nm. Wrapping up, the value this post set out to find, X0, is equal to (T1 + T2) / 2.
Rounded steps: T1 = 10.2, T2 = 10.8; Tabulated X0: 10.5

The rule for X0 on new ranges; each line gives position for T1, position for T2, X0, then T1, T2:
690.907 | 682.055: 10.6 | 10.7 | 10.5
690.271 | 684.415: 10.9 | 11.1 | 10.7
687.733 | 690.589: 10.6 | 10.5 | 10.7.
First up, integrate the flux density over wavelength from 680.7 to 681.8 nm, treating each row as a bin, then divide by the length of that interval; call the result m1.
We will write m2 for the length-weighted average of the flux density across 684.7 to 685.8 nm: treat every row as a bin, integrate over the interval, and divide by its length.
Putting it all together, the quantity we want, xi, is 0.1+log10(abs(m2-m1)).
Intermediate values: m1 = 10.54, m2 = 10.5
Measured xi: -1.08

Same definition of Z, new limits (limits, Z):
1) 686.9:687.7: 0.527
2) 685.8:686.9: 0.524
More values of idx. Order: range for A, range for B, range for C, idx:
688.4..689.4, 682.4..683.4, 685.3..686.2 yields 10.69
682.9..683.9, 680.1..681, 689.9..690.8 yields 10.78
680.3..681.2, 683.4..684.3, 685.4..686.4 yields 10.62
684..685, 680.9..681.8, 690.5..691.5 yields 10.86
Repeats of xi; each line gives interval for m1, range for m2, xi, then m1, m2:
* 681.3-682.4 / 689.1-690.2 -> -0.62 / 10.77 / 10.6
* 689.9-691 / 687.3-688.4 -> -0.47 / 10.87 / 10.6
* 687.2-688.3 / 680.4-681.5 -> -1.59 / 10.58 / 10.6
